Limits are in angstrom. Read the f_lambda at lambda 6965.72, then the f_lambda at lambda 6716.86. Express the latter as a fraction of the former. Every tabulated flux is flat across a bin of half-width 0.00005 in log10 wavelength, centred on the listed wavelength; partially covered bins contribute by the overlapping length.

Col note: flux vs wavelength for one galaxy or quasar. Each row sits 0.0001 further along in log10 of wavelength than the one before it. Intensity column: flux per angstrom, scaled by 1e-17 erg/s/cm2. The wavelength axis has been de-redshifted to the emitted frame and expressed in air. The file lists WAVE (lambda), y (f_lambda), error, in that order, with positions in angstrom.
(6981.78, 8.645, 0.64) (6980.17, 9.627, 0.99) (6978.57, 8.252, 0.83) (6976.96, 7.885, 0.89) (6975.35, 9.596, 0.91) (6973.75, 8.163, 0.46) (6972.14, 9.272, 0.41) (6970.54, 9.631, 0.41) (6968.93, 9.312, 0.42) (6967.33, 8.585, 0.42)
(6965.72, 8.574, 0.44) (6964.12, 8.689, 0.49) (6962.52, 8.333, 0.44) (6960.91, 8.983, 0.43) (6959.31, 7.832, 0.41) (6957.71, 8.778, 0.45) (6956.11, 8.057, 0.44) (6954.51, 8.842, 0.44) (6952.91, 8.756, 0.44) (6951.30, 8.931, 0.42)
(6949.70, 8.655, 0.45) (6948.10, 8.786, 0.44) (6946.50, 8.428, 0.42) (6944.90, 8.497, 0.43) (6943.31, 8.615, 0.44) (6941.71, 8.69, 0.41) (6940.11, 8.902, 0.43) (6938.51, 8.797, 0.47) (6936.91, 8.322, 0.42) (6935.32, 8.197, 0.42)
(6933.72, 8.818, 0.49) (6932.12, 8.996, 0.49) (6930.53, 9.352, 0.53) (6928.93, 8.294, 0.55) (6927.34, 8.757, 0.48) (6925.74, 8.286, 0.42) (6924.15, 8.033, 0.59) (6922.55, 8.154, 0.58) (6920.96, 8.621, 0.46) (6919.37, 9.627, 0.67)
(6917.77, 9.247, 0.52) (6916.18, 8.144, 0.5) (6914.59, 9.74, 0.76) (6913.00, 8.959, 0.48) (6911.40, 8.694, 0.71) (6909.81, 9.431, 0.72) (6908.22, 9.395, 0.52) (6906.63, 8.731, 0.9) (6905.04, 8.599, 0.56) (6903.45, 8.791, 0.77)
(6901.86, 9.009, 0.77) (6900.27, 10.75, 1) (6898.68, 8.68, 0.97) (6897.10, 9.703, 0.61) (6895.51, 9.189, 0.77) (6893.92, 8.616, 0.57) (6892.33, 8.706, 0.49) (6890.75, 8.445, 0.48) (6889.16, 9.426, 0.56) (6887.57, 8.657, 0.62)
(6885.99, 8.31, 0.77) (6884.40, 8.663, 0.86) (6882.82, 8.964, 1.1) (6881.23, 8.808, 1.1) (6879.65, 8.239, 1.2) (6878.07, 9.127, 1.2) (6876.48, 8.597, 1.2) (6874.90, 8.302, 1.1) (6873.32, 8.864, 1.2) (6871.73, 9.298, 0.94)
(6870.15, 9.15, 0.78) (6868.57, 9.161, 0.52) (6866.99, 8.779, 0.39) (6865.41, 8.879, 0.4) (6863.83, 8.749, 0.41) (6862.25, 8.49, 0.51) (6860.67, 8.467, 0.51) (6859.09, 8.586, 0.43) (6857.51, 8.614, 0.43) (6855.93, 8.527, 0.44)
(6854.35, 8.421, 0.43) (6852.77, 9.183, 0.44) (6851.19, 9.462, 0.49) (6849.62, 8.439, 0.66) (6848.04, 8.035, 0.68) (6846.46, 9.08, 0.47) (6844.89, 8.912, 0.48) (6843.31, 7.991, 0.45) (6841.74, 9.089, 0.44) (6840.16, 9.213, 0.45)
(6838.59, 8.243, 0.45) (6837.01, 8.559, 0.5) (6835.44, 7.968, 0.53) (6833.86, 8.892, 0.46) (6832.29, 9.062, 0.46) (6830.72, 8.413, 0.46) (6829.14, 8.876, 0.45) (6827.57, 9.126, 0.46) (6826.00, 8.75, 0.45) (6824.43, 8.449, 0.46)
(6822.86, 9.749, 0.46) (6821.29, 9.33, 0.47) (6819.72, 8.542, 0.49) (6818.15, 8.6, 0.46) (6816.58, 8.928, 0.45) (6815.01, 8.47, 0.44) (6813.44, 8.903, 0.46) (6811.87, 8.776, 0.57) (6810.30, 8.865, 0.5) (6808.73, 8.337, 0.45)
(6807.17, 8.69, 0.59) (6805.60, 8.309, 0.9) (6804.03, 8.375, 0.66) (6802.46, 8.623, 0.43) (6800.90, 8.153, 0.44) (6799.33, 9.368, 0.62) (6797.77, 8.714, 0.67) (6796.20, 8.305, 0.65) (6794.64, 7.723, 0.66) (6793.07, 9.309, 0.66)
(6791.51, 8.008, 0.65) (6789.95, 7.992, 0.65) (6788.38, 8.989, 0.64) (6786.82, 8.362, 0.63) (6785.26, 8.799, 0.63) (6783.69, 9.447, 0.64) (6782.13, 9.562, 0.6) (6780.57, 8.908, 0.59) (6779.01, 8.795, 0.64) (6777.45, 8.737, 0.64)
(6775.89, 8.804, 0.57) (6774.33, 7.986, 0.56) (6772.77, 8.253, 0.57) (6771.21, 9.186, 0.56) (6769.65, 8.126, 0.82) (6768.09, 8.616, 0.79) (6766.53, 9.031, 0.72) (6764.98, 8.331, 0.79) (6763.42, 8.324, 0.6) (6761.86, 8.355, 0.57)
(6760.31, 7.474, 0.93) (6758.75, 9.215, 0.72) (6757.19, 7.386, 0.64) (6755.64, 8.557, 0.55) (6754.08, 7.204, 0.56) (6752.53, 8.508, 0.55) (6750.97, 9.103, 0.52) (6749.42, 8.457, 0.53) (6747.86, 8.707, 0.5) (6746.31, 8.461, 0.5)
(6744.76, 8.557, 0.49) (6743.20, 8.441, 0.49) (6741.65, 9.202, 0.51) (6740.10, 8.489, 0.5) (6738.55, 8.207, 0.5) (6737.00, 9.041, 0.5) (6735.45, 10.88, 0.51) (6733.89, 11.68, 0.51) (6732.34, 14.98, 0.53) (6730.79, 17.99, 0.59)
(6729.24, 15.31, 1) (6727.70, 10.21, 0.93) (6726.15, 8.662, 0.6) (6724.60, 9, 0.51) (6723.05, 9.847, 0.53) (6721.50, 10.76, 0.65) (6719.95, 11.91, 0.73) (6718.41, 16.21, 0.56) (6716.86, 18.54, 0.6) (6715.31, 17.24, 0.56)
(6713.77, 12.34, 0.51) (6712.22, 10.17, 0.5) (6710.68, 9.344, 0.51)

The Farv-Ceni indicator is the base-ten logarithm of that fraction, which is 0.33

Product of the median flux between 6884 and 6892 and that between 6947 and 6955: 76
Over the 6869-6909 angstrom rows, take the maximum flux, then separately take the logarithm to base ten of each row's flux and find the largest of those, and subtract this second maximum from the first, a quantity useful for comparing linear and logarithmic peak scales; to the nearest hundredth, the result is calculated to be 9.72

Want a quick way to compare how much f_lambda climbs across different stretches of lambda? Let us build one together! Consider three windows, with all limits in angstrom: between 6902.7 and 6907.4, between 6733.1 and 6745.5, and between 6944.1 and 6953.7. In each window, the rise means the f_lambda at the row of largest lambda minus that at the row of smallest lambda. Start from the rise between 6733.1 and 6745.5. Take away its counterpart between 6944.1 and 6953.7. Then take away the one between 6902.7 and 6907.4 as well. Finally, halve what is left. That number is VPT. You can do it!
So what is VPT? -1.66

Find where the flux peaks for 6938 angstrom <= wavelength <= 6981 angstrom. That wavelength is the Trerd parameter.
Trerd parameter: 6970.54 angstrom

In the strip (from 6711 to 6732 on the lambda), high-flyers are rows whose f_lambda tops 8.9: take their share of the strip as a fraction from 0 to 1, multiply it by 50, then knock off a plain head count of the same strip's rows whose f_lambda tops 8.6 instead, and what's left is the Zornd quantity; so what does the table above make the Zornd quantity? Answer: 33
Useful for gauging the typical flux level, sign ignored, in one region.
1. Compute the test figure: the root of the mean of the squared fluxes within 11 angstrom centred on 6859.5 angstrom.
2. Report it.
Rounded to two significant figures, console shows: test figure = 8.6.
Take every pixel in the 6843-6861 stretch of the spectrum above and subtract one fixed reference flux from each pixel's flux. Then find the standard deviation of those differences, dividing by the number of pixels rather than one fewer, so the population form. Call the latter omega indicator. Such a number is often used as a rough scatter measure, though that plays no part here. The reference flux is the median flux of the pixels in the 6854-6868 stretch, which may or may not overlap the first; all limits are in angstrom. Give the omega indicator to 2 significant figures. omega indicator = 0.42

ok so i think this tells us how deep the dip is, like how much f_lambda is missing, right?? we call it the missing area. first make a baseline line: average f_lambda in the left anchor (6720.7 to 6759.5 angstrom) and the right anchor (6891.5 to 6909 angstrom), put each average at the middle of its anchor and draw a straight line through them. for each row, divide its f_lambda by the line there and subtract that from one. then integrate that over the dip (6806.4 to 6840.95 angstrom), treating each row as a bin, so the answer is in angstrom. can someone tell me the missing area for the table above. 2.6 angstrom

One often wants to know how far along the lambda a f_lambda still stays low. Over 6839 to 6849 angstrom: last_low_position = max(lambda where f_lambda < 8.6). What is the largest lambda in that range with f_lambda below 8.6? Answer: 6848.04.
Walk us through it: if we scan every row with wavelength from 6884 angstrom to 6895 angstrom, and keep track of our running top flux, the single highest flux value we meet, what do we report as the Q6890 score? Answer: 9.426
